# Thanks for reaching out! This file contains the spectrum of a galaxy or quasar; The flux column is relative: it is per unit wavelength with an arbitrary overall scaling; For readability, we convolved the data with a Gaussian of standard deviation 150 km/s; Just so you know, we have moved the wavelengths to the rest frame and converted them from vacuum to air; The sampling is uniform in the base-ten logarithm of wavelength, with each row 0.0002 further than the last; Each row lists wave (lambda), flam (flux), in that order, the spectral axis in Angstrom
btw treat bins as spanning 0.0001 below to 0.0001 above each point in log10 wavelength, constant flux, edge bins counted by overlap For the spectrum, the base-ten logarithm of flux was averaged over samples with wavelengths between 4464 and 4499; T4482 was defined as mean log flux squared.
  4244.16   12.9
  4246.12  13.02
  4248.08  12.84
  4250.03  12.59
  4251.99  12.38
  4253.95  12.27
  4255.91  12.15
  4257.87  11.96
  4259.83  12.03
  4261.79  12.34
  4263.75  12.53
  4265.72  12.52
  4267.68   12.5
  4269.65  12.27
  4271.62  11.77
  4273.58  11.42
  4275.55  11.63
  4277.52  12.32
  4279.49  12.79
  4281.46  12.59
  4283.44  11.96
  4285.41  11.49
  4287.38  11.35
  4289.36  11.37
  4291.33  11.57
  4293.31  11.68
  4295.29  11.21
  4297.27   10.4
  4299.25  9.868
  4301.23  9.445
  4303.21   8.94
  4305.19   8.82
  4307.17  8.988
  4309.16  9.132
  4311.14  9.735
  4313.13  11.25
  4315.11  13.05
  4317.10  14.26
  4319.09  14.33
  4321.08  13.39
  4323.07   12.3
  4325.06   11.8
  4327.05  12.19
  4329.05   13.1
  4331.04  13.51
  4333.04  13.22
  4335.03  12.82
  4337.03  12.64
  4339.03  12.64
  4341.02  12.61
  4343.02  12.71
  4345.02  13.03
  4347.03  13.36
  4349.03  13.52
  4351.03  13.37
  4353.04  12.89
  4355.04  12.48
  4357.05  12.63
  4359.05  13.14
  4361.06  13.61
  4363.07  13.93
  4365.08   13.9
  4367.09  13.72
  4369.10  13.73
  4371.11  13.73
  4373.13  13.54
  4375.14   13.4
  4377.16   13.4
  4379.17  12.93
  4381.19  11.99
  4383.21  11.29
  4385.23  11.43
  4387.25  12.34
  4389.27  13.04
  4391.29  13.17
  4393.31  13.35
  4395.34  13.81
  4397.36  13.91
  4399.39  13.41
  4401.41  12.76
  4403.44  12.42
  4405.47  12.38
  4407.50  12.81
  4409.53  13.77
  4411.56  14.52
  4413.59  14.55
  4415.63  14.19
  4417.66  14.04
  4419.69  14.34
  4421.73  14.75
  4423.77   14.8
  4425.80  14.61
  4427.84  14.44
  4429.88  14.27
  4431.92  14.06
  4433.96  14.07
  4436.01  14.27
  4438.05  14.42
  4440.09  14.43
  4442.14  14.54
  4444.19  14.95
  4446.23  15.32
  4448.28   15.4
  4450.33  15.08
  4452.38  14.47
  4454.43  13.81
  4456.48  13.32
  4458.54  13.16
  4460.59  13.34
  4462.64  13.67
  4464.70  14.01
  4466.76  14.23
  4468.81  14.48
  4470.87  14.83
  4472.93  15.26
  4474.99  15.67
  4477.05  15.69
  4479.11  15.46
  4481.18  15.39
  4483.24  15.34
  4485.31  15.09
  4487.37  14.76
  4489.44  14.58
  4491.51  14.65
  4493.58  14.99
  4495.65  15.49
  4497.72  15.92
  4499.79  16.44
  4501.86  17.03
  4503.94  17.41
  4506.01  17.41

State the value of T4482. 1.39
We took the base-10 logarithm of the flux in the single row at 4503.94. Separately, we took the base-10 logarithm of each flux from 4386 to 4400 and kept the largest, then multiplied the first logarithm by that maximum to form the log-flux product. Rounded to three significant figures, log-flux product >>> 1.42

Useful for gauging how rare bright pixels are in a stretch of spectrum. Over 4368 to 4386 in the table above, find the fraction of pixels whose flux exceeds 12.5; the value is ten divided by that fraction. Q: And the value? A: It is 15.0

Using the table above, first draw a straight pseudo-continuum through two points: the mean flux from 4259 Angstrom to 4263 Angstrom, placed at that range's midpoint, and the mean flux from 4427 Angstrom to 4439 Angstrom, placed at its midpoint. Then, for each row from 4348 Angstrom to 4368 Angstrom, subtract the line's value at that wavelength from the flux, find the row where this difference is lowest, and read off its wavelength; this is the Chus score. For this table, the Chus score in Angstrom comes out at 4355.04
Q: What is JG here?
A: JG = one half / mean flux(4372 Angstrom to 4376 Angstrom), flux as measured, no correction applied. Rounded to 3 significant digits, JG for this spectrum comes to 0.0371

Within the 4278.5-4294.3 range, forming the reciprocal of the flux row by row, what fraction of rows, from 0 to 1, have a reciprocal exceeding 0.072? 1.00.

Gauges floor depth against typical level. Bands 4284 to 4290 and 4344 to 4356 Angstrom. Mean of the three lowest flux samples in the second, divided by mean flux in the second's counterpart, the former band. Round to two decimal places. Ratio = 1.12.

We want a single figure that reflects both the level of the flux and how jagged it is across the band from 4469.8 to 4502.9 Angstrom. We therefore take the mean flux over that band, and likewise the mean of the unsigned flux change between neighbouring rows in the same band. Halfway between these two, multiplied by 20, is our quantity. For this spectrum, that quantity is 157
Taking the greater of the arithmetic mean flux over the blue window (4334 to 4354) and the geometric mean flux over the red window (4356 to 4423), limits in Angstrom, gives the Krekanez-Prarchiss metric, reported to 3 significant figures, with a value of 13.3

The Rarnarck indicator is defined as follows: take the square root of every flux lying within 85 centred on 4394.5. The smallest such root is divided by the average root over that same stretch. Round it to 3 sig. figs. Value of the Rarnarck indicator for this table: 0.916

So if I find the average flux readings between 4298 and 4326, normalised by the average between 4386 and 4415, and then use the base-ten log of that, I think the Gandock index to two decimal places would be -0.08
